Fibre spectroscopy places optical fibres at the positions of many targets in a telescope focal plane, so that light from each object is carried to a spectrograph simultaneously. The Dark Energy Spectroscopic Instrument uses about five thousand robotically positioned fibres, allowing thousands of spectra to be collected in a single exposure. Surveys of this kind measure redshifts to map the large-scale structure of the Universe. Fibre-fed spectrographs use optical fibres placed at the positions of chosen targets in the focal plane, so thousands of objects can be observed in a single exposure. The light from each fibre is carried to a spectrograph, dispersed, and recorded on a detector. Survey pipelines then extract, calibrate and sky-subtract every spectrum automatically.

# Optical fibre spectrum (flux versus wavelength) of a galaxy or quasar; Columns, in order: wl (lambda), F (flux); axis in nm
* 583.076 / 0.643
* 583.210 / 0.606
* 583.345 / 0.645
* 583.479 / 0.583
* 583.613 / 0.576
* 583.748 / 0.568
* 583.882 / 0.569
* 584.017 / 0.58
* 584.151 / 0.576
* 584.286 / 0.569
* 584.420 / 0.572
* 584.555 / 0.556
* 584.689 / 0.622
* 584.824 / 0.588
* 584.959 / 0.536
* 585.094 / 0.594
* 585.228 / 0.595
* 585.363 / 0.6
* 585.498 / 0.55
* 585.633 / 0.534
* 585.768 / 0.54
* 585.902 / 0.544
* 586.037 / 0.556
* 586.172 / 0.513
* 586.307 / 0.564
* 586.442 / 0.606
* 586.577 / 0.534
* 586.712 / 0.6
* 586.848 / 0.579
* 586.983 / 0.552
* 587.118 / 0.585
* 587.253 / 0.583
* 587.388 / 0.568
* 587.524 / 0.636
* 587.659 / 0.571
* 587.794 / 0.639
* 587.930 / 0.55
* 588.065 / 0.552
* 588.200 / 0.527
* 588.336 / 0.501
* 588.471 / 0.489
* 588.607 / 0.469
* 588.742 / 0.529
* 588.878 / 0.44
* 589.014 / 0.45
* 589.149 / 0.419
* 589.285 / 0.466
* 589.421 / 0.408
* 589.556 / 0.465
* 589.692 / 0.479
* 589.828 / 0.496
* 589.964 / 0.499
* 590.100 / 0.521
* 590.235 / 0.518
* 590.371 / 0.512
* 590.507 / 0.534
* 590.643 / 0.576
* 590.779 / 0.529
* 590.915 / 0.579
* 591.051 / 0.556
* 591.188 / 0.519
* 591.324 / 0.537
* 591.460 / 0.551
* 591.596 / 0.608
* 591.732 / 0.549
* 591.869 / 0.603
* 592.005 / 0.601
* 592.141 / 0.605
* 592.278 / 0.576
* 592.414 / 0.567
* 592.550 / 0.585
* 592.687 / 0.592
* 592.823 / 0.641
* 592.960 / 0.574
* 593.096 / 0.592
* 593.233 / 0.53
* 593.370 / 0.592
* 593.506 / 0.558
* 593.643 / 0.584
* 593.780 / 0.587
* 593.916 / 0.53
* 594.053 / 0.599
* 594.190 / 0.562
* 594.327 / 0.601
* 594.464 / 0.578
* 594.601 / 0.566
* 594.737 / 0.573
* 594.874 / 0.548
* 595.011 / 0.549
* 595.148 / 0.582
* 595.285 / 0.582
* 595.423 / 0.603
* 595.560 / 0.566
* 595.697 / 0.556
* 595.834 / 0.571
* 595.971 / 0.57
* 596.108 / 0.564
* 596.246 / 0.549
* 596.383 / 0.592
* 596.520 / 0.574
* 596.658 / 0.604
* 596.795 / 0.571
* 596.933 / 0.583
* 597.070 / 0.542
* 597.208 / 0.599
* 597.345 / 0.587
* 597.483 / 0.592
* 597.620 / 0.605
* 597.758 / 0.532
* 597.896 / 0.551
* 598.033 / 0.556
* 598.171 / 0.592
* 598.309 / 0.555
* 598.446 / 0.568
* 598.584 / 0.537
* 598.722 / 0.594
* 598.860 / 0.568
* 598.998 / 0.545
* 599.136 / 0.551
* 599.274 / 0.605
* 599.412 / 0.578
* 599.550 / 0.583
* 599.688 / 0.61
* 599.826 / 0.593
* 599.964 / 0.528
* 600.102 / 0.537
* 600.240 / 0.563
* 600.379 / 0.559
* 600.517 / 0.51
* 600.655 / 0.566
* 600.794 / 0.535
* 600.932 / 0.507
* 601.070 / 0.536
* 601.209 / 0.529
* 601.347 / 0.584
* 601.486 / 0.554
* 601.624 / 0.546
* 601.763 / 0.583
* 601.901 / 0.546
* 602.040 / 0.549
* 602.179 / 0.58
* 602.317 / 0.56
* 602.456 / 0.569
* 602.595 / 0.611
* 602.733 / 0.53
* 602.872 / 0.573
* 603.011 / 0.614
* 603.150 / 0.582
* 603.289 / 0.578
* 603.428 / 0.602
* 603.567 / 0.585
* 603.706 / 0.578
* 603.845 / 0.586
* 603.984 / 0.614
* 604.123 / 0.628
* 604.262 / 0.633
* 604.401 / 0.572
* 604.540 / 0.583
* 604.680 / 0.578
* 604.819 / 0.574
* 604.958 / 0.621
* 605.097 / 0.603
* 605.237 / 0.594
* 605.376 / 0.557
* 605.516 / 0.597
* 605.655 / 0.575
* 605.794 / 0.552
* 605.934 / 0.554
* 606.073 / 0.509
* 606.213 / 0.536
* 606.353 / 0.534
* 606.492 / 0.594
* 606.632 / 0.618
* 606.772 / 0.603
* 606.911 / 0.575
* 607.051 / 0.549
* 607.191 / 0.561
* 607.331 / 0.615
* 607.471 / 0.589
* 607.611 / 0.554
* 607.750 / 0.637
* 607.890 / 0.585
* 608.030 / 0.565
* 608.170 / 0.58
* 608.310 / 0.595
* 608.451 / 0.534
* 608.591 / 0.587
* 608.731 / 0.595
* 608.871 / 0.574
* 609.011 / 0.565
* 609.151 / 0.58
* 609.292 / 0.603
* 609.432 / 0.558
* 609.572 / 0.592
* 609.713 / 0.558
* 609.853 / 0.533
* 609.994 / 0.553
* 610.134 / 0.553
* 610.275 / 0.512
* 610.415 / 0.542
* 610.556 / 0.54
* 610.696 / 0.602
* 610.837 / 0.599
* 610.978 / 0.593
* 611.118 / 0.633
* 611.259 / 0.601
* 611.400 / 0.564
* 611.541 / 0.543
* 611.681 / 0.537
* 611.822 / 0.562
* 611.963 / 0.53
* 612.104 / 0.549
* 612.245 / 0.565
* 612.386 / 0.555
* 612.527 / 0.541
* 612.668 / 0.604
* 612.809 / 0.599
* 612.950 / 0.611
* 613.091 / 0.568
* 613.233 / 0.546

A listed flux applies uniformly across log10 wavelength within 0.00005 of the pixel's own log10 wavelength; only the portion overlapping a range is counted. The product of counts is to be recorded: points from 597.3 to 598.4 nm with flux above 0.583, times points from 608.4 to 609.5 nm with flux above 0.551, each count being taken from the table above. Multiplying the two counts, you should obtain 28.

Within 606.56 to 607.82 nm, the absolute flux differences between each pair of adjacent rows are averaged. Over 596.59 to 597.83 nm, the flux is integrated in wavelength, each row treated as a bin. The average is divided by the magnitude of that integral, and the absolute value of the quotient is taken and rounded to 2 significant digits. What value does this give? 0.049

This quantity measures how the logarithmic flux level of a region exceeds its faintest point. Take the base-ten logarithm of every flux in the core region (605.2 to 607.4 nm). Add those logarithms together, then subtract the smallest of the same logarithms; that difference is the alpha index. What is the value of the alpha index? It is -3.6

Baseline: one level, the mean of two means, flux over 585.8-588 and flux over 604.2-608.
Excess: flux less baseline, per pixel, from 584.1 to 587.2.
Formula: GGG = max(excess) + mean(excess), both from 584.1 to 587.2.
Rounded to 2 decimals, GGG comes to 0.04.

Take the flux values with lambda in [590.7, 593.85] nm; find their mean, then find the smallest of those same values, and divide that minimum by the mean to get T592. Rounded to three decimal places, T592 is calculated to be 0.903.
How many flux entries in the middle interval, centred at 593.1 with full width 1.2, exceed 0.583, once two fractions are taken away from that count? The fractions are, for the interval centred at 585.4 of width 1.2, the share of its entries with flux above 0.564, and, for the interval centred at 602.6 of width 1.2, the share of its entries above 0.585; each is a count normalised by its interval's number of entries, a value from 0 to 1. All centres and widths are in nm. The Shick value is 5.3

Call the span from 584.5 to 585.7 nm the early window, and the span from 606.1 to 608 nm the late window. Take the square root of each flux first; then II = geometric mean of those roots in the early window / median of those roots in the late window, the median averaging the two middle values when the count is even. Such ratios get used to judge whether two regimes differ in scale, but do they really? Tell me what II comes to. 0.99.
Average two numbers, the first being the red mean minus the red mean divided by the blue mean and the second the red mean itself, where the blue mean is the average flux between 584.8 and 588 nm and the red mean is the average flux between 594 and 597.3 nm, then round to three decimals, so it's 0.072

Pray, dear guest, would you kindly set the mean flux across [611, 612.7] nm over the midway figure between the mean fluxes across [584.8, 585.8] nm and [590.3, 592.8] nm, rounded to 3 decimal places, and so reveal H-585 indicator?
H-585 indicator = 0.998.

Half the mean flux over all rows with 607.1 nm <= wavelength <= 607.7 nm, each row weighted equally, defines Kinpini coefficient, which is 0.290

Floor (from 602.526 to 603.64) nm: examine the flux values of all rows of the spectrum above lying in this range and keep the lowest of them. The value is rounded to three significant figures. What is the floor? 0.530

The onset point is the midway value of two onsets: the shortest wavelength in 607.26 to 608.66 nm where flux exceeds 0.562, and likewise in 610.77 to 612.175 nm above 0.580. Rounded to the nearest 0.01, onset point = 609.08 nm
